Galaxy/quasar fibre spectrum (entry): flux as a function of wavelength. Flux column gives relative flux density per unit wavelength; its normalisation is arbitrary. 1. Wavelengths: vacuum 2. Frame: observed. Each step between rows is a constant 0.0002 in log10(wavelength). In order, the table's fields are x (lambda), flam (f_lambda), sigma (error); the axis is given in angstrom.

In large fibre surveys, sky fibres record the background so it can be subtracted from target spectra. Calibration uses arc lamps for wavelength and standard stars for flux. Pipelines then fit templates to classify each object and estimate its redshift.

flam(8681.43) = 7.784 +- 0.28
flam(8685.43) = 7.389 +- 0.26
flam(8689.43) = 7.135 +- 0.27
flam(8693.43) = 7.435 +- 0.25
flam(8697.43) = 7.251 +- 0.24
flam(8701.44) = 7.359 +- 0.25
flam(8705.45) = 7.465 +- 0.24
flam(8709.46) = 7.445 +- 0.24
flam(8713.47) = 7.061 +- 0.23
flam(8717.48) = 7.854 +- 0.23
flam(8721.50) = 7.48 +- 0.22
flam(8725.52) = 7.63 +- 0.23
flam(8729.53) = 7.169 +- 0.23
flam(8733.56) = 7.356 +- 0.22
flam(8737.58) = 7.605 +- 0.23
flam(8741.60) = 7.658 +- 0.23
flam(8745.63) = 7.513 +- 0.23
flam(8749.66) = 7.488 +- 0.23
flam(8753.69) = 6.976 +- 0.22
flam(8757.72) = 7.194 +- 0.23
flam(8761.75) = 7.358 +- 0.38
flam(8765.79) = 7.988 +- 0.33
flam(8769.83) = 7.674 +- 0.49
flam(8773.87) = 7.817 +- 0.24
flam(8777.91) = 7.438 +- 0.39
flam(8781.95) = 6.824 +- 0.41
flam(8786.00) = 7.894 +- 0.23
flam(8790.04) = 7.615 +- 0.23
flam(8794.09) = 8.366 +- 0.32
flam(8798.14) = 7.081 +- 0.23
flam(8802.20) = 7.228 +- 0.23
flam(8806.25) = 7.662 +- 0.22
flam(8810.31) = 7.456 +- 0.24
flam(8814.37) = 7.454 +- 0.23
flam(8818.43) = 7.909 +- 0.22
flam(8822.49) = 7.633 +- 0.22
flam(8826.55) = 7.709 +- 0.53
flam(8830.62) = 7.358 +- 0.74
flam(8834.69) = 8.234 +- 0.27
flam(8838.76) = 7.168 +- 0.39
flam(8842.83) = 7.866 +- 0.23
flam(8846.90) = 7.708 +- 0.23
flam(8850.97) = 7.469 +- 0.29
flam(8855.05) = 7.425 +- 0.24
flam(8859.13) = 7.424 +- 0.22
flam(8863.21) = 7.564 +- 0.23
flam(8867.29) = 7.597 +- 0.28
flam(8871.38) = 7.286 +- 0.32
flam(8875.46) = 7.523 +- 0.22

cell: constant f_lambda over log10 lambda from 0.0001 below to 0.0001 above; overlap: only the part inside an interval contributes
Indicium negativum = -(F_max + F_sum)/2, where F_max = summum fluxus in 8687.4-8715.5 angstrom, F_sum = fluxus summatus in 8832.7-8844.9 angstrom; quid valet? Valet -15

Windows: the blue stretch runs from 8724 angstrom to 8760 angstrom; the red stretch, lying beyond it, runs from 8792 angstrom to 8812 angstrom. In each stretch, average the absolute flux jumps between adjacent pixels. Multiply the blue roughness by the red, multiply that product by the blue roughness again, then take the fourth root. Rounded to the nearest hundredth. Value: 0.41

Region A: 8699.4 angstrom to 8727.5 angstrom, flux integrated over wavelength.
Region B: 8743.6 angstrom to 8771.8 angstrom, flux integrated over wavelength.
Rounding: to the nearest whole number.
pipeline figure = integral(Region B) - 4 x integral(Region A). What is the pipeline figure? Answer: -629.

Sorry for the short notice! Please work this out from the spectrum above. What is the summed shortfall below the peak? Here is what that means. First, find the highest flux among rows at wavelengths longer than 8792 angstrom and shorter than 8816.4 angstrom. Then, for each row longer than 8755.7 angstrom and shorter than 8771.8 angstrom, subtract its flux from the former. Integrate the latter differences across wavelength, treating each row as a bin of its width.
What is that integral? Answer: 13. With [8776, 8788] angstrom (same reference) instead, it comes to 12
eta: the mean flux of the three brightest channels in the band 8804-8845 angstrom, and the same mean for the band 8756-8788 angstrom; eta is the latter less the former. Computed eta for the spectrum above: -0.1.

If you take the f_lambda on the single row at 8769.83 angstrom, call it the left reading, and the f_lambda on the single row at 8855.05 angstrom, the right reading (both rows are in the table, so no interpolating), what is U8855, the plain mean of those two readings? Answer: 7.5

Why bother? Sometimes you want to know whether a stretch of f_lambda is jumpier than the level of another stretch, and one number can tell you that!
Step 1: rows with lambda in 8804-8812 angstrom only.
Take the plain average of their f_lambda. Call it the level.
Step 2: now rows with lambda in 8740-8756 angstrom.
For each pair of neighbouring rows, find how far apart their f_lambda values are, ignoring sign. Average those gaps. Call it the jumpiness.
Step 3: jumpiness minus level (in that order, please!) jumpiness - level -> -7.3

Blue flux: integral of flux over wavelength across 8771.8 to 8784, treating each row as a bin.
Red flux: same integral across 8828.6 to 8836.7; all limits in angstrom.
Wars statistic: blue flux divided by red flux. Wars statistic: 1.4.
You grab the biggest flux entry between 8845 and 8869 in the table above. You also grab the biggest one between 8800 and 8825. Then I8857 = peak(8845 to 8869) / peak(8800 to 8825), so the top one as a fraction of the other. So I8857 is 0.97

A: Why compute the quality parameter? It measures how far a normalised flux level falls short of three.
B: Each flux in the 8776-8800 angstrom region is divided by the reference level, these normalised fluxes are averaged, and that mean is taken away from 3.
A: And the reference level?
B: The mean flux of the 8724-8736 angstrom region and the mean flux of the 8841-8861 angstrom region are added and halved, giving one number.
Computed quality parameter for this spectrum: 1.99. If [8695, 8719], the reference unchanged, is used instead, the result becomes 2.01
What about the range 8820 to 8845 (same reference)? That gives 1.98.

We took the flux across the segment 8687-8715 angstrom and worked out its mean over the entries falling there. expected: 7.31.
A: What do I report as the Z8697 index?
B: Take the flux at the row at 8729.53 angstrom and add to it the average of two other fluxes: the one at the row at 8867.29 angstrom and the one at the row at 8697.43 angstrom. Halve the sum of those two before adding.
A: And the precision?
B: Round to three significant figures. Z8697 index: 14.6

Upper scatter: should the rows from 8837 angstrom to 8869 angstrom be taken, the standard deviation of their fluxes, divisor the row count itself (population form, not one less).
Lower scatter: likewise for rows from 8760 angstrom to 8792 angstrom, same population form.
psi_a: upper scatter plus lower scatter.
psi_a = 0.54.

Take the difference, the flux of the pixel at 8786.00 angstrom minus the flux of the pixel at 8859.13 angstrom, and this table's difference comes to 0.5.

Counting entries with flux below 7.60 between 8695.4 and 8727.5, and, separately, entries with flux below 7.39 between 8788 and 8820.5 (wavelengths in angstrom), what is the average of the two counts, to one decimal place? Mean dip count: 4.0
